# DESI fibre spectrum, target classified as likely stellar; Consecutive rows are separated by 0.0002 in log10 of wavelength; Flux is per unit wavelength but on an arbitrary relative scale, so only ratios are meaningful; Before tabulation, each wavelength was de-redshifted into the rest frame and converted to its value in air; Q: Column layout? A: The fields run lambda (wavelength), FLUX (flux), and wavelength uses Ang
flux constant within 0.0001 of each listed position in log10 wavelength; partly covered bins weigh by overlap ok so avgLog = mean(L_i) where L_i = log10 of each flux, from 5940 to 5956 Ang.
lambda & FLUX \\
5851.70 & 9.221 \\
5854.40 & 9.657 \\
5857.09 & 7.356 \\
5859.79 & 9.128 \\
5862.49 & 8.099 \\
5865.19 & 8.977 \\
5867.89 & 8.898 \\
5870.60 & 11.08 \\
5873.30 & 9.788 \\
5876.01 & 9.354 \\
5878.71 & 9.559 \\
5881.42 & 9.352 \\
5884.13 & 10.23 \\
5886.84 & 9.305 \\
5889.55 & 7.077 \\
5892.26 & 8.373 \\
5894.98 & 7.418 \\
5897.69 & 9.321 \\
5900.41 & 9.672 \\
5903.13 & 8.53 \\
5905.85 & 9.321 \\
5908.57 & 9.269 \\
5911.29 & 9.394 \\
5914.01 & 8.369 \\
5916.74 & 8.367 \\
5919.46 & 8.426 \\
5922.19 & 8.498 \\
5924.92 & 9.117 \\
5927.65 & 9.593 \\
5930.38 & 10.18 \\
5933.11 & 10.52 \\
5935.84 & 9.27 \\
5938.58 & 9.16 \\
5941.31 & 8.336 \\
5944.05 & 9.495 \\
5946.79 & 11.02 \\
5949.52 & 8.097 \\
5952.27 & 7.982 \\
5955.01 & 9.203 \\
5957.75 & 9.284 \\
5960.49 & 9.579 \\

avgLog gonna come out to 0.952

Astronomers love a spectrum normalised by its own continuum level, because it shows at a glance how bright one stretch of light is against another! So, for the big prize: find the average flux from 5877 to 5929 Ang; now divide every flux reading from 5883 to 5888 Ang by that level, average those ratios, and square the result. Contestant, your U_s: 1.20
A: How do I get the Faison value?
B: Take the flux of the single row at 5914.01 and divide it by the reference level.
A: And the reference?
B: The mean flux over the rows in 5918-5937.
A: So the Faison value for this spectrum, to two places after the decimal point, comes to 0.89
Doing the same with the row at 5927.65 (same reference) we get 1.02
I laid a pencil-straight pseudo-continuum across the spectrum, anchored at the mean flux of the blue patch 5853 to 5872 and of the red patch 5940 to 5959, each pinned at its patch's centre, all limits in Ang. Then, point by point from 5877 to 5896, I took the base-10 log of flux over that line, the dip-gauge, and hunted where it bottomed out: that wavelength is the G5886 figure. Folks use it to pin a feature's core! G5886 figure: 5889.55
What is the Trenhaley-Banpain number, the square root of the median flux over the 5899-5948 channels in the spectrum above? 3.04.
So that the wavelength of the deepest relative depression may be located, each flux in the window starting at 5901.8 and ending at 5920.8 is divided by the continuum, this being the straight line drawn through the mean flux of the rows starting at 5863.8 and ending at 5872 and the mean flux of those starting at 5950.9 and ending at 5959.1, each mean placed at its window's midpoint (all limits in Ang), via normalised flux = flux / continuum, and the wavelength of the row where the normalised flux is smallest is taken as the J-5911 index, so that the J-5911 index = 5914.01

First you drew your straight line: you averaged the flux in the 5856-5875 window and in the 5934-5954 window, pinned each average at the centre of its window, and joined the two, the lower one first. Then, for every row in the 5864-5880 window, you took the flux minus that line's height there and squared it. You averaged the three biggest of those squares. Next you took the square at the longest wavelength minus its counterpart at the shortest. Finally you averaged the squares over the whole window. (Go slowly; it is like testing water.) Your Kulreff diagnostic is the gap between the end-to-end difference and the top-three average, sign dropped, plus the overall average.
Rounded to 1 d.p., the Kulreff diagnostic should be 2.2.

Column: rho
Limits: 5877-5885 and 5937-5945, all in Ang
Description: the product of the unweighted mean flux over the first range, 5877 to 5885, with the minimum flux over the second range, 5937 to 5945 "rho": 81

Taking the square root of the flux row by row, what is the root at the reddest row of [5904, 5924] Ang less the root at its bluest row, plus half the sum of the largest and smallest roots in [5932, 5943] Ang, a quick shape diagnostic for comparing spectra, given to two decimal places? 2.93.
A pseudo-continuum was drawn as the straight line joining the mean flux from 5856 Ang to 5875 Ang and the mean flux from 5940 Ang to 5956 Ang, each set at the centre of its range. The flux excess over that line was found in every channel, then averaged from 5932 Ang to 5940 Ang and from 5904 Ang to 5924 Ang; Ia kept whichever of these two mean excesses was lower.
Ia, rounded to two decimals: -0.23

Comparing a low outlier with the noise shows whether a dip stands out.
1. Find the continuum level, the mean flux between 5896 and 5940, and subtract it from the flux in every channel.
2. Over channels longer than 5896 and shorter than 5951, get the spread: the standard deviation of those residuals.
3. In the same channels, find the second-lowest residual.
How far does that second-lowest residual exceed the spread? -1.6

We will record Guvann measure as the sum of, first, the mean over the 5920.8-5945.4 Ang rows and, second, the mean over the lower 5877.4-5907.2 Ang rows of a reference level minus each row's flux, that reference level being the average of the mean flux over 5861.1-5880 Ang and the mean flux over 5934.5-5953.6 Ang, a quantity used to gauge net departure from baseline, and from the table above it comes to 0.17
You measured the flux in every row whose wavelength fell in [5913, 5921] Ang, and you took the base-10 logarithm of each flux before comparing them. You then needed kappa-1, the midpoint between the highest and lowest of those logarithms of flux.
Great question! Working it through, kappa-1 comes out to 0.92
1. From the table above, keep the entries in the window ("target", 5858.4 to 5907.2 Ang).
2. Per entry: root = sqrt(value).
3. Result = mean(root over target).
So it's 3.01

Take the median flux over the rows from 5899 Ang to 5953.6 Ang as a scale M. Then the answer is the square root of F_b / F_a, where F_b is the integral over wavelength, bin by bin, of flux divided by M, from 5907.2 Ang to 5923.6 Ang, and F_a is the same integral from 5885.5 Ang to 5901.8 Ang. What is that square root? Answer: 1.01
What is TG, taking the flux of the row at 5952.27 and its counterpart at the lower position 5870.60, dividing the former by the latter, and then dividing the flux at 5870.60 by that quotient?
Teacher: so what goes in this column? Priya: 15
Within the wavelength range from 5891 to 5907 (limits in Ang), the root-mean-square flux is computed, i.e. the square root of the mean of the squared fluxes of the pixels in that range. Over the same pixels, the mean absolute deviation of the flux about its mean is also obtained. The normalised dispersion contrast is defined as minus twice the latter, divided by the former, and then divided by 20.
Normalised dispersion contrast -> -0.0076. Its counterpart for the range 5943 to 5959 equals -0.0082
